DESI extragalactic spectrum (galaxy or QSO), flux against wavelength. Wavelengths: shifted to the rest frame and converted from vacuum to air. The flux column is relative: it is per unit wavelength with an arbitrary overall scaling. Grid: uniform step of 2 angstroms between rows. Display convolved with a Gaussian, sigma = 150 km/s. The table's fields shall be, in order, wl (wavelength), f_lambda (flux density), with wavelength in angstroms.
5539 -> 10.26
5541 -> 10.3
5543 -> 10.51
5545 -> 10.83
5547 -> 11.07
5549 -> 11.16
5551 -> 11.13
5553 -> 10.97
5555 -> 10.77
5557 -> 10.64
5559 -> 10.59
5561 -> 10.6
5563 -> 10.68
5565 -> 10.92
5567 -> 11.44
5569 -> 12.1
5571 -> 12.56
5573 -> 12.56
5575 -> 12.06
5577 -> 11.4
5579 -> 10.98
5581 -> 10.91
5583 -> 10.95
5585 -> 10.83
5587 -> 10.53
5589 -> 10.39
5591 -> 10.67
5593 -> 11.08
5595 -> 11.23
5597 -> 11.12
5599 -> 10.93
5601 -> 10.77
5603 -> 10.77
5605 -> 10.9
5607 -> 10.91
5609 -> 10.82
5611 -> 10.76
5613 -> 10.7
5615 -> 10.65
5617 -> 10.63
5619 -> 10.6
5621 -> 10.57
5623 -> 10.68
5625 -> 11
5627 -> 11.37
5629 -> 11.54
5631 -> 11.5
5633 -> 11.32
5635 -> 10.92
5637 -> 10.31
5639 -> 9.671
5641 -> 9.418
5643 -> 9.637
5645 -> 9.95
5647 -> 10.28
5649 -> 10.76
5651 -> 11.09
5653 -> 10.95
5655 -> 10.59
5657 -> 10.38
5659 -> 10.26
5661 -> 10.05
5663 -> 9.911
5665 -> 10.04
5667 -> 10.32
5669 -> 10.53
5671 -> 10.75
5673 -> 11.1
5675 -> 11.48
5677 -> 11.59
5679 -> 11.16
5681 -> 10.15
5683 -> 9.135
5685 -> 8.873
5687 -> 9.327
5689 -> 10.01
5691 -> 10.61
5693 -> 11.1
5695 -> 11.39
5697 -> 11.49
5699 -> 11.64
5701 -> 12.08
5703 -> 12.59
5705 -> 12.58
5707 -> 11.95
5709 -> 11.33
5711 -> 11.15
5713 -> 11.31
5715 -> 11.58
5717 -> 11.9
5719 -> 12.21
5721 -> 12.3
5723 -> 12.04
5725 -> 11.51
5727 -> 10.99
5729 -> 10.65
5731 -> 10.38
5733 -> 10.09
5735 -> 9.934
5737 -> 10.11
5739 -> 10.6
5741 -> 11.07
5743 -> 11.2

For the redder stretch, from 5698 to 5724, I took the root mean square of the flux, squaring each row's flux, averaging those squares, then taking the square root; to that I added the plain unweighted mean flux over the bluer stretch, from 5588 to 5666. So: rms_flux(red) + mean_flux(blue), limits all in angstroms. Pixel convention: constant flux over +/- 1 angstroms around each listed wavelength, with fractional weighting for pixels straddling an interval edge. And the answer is 22.5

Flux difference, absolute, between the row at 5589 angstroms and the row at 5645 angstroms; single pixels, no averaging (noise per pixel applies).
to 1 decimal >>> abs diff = 0.4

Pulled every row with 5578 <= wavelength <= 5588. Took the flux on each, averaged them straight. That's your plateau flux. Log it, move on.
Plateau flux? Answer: 10.8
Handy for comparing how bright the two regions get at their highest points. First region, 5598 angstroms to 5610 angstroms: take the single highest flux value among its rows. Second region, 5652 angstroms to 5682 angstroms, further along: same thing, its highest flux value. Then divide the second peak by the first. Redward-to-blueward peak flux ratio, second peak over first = 1.06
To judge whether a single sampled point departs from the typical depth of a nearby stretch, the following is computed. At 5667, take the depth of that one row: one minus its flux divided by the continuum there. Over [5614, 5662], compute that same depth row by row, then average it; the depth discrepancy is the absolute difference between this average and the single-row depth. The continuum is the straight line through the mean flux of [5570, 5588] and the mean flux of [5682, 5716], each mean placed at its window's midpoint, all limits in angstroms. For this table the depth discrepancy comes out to 0.017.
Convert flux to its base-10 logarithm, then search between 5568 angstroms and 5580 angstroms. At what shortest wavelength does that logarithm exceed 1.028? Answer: 5569 angstroms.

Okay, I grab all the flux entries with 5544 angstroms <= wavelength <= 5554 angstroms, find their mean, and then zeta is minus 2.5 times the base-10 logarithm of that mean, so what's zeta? -2.61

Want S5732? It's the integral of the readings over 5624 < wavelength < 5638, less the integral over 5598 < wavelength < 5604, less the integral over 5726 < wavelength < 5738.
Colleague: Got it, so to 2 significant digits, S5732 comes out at -33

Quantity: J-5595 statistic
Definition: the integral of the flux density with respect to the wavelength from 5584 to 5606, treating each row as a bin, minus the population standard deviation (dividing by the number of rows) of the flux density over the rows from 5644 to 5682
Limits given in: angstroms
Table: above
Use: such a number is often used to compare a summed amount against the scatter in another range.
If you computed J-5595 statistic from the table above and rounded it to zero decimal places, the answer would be 238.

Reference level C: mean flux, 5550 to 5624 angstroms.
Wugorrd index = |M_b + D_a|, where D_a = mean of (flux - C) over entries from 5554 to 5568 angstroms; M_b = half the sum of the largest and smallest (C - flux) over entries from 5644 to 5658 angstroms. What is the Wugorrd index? 0.3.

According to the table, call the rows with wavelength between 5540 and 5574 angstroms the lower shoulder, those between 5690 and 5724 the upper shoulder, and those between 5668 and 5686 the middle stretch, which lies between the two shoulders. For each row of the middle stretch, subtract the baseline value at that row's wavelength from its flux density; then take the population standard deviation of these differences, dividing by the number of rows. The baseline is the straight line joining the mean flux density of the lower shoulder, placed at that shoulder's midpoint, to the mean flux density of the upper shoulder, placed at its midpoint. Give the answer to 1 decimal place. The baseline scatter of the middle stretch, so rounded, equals 0.9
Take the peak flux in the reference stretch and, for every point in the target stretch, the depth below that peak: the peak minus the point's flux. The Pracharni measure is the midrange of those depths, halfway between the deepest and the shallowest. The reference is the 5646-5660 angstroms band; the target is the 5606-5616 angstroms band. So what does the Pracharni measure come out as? 0.3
